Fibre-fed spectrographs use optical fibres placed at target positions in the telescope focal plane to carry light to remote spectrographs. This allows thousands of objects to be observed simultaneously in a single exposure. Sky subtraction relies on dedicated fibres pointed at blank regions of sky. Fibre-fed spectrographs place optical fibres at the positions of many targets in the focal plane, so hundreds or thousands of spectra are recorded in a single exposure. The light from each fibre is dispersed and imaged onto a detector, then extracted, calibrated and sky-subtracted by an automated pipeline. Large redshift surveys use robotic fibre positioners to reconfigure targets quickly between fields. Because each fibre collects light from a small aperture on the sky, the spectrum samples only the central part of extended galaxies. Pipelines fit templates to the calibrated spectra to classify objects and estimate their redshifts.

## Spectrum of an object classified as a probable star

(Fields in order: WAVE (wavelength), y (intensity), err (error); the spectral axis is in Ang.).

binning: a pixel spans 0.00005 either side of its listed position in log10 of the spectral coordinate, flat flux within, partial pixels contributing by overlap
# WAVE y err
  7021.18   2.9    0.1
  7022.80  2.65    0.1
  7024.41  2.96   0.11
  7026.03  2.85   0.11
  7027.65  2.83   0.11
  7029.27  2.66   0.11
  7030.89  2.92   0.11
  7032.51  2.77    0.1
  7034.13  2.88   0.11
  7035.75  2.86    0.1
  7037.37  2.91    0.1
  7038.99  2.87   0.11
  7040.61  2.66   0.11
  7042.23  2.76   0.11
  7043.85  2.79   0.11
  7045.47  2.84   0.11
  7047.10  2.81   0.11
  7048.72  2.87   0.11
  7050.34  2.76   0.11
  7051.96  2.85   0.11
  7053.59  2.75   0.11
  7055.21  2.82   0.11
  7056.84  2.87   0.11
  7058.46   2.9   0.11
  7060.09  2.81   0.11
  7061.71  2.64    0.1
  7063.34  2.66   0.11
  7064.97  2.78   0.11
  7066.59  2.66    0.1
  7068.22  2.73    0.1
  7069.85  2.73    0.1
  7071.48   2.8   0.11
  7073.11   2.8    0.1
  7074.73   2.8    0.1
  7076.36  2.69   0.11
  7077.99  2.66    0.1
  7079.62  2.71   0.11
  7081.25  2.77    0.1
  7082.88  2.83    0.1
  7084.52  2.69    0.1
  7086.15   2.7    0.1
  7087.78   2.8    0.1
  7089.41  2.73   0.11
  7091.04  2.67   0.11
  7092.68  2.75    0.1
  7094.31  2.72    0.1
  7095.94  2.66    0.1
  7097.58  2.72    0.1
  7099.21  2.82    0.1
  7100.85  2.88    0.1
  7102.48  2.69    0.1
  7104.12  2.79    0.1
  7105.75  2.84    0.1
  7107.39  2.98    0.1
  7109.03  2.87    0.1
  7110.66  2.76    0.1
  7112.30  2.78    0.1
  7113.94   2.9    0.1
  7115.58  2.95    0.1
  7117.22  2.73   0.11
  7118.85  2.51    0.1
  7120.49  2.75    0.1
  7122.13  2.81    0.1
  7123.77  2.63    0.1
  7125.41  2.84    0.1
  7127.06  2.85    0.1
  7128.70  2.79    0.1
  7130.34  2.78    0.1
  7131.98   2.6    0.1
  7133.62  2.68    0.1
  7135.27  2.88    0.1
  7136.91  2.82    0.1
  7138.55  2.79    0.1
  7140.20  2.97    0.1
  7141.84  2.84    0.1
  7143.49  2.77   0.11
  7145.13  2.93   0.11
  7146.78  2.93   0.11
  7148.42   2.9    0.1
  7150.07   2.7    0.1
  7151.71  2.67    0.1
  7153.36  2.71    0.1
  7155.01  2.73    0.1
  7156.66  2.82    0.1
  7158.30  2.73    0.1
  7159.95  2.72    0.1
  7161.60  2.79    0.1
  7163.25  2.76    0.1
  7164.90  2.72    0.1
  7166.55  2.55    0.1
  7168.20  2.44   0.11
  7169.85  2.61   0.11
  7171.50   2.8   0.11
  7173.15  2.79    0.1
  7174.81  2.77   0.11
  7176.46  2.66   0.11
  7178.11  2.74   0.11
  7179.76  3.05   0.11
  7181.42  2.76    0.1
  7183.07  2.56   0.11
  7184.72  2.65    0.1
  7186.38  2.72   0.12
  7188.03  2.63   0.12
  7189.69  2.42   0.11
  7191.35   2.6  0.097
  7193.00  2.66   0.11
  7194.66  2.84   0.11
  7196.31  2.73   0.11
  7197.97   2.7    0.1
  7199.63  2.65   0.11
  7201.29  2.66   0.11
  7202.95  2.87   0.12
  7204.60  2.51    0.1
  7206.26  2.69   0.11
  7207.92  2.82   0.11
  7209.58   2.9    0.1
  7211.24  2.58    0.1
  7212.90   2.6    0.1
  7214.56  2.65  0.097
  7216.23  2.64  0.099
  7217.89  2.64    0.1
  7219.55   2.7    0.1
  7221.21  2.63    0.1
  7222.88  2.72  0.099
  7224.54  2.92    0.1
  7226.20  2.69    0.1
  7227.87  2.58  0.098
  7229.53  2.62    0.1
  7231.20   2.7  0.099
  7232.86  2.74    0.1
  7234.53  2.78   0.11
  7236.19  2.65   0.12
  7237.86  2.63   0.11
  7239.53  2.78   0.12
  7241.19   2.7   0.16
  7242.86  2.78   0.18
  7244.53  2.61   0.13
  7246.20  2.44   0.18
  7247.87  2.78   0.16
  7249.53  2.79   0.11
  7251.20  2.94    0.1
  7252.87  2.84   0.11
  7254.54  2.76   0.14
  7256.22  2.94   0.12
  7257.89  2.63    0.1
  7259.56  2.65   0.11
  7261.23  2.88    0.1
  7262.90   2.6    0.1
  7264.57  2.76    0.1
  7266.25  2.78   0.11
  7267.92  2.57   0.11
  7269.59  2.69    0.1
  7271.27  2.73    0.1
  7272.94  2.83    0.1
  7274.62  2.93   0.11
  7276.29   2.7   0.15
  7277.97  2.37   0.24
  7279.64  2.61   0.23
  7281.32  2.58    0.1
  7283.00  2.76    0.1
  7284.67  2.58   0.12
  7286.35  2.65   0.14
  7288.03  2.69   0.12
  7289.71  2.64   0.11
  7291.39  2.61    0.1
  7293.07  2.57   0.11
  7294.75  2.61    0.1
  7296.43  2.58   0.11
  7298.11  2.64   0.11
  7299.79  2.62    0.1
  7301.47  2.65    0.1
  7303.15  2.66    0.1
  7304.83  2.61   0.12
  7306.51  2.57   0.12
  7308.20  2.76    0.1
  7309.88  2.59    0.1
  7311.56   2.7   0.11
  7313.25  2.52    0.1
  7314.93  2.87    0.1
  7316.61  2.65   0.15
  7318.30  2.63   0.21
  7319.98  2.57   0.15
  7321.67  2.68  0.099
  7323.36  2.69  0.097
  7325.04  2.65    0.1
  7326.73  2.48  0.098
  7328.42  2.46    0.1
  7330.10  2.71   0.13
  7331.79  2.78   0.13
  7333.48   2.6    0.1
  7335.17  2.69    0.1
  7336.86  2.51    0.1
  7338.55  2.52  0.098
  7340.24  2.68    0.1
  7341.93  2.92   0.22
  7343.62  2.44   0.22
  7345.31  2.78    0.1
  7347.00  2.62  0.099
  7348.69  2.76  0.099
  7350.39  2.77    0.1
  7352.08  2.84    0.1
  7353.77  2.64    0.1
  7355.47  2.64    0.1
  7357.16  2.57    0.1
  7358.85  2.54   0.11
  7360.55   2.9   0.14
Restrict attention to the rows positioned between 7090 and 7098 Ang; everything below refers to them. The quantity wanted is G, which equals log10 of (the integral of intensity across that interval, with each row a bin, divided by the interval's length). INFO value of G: 0.432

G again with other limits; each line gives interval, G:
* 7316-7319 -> 0.421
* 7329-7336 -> 0.429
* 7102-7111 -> 0.452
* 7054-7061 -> 0.454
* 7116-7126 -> 0.435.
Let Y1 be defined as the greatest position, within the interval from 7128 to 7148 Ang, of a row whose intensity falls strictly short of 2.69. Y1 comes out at 7133.62 Ang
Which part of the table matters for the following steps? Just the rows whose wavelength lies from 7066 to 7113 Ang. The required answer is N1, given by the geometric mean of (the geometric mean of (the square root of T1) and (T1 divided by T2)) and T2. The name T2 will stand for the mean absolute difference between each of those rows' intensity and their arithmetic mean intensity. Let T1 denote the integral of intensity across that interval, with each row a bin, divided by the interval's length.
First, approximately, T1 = 2.760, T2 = 0.061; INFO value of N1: 0.727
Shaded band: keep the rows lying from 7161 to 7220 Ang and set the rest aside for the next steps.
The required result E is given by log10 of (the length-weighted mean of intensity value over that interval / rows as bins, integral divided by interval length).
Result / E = 0.430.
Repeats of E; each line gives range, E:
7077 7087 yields 0.435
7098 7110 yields 0.453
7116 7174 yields 0.440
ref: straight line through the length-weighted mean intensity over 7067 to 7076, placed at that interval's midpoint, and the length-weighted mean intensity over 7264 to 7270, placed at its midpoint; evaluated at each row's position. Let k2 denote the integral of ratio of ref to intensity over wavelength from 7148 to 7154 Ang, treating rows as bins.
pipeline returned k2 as 6.0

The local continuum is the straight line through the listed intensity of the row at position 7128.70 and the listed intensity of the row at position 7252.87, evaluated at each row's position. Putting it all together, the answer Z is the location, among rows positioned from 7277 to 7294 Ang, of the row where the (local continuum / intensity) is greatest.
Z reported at 7277.97 Ang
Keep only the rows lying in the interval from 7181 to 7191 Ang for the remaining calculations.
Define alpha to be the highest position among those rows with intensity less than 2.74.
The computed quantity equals 7189.69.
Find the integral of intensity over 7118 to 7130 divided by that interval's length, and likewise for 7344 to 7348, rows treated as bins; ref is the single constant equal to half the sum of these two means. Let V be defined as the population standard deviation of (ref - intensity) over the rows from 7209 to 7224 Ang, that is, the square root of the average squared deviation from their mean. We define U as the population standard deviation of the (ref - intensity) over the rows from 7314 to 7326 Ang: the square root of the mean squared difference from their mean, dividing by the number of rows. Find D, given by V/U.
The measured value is 1.0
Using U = 0.087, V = 0.090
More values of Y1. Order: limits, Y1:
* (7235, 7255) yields 7246.20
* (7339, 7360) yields 7358.85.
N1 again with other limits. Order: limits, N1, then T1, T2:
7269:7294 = 0.795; 2.661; 0.092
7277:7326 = 0.707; 2.631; 0.059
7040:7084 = 0.726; 2.768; 0.060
